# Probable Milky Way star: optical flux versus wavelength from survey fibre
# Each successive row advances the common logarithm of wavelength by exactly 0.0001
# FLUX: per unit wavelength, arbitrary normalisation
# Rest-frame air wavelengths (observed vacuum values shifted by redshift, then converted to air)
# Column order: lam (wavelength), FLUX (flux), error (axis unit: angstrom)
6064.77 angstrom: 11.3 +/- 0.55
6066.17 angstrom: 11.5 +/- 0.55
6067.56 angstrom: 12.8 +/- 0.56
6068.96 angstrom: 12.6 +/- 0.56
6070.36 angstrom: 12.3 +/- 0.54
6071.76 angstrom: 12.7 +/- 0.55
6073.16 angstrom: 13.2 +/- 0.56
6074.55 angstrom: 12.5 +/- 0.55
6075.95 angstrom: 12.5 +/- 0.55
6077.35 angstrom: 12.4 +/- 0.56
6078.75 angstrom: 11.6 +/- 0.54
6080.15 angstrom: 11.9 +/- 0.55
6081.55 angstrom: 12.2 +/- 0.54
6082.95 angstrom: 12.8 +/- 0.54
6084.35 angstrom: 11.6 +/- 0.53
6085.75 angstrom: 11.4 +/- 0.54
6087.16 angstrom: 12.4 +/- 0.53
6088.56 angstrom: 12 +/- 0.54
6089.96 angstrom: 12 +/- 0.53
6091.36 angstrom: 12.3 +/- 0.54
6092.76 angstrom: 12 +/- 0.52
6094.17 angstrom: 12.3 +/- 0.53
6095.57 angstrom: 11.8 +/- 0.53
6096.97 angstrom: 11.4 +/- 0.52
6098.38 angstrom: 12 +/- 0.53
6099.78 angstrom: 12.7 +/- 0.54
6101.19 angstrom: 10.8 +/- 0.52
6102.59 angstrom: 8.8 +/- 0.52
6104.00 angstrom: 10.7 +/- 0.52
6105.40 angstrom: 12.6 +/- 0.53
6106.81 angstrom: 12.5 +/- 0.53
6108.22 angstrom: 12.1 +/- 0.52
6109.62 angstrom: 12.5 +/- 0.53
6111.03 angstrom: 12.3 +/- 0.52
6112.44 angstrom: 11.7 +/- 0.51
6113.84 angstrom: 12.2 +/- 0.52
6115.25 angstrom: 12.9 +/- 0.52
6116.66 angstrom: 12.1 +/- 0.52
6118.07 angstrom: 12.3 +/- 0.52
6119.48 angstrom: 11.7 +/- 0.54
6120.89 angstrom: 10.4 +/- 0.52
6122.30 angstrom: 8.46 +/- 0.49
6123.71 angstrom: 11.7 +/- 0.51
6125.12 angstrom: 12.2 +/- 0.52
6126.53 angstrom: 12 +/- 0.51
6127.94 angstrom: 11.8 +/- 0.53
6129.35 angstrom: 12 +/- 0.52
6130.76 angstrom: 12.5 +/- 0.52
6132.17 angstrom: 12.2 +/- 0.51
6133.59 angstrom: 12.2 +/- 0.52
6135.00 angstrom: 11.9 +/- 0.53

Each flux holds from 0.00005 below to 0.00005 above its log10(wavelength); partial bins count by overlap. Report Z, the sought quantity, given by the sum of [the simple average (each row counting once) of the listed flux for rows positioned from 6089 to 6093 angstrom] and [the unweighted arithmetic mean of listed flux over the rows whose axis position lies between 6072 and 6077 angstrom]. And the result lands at 24.8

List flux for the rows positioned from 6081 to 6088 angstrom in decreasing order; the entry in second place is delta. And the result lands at 12.4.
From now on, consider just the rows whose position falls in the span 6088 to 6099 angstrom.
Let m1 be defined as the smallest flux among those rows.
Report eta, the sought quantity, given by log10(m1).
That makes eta 1.06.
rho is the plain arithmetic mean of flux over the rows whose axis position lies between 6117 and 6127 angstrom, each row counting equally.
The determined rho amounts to 11.25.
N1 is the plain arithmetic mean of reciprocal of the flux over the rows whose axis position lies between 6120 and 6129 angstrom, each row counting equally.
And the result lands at 0.0916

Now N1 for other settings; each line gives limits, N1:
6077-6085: 0.0829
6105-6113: 0.0815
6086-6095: 0.0822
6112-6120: 0.0824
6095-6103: 0.0901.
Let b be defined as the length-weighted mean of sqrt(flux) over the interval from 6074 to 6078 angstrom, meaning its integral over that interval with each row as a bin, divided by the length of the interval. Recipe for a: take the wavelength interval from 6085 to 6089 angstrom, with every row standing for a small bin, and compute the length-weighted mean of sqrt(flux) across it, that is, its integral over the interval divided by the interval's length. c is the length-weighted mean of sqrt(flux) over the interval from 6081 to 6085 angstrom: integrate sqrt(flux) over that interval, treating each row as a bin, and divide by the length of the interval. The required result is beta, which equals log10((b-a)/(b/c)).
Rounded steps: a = 3.45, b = 3.53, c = 3.49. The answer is -1.09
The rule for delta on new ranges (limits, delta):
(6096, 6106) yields 12.6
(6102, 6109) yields 12.5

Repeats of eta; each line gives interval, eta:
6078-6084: 1.06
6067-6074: 1.09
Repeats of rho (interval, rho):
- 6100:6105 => 10.10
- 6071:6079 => 12.48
